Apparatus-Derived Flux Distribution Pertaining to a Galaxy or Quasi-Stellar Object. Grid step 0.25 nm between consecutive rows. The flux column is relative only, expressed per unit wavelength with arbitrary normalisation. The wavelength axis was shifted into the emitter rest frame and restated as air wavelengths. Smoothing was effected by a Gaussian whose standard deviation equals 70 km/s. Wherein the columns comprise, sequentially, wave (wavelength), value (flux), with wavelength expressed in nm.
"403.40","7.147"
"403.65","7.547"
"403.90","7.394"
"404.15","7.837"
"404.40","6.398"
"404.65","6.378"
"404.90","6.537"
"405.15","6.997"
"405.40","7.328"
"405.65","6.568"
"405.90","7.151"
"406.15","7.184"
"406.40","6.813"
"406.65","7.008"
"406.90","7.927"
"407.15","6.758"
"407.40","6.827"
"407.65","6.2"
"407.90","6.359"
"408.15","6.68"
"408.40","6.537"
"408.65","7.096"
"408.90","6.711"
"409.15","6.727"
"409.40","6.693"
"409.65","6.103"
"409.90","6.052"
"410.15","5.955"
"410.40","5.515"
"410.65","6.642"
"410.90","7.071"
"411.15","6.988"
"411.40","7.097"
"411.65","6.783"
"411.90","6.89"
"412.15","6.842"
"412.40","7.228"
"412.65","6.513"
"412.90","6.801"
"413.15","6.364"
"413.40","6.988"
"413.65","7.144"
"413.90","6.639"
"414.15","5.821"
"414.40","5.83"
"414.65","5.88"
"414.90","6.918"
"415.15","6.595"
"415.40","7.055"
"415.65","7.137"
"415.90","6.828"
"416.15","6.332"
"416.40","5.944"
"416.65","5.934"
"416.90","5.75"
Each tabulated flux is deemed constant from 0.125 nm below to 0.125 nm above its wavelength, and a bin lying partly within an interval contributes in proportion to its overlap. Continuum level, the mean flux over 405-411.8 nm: 6.73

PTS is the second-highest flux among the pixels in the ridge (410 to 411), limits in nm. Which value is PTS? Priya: 6.642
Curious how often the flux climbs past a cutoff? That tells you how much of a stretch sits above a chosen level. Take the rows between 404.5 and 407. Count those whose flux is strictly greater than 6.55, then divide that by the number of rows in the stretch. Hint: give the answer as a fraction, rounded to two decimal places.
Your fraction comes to 0.80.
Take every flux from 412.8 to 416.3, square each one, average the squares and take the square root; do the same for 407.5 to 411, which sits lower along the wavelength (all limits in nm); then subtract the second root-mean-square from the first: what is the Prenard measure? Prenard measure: 0.14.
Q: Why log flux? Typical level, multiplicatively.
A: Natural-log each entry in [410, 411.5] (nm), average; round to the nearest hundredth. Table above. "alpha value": 1.87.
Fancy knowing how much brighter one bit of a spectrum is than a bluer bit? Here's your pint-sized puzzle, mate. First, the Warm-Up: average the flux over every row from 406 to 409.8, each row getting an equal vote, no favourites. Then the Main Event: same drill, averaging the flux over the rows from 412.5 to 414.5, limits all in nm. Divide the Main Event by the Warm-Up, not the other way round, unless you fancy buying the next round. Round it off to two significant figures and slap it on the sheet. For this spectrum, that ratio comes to 0.96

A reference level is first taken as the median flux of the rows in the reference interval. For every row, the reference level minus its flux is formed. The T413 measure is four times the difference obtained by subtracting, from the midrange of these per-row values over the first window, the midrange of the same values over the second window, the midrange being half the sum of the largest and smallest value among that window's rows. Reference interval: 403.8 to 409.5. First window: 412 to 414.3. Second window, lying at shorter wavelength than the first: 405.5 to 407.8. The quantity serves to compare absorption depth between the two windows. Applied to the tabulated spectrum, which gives 2.2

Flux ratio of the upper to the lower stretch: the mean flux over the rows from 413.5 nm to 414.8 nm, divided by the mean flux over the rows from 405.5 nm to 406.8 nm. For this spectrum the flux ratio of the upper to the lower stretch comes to 0.90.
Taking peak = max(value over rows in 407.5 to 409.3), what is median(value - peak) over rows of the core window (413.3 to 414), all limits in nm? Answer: -0.11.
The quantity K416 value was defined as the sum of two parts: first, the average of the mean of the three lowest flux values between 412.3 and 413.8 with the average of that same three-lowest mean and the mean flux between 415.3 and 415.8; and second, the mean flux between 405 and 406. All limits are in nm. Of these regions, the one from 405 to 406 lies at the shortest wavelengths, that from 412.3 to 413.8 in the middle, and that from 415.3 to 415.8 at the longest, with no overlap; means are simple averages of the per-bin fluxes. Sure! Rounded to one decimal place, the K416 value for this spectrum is 13.7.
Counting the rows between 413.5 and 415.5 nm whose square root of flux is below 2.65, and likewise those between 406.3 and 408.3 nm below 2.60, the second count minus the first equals -2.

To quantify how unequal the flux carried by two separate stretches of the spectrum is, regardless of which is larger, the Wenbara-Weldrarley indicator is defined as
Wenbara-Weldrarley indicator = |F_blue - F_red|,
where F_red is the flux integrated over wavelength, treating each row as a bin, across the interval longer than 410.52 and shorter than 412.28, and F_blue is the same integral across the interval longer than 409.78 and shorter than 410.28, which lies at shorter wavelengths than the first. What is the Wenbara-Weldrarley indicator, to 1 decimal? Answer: 9.1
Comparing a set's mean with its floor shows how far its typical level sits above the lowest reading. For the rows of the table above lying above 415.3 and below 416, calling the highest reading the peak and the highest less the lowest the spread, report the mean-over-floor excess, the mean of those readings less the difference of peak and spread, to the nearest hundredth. 0.18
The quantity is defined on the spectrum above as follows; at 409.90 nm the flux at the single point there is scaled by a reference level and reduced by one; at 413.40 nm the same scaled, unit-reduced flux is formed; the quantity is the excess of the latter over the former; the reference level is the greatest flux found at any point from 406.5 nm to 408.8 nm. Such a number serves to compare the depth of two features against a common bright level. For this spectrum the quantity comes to 0.12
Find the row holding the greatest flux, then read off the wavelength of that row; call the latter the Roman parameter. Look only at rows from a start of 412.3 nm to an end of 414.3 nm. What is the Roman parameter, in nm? 412.40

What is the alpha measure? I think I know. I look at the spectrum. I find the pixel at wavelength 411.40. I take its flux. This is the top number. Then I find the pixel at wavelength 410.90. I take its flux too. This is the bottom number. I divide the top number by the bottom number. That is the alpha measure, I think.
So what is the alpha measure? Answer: 1.00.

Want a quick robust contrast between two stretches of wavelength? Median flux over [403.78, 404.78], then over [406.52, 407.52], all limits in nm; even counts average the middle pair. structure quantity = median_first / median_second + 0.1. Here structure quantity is 1.10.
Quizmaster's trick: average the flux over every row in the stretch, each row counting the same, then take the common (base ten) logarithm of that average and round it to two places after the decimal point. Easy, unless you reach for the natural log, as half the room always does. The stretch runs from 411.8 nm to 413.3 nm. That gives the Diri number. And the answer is 0.83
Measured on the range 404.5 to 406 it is 0.83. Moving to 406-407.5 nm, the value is 0.85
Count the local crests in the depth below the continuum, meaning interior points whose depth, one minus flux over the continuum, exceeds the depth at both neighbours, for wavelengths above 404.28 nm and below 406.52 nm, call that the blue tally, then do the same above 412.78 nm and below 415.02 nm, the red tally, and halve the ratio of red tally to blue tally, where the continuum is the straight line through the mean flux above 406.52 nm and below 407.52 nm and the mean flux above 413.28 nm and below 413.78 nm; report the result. 0.50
